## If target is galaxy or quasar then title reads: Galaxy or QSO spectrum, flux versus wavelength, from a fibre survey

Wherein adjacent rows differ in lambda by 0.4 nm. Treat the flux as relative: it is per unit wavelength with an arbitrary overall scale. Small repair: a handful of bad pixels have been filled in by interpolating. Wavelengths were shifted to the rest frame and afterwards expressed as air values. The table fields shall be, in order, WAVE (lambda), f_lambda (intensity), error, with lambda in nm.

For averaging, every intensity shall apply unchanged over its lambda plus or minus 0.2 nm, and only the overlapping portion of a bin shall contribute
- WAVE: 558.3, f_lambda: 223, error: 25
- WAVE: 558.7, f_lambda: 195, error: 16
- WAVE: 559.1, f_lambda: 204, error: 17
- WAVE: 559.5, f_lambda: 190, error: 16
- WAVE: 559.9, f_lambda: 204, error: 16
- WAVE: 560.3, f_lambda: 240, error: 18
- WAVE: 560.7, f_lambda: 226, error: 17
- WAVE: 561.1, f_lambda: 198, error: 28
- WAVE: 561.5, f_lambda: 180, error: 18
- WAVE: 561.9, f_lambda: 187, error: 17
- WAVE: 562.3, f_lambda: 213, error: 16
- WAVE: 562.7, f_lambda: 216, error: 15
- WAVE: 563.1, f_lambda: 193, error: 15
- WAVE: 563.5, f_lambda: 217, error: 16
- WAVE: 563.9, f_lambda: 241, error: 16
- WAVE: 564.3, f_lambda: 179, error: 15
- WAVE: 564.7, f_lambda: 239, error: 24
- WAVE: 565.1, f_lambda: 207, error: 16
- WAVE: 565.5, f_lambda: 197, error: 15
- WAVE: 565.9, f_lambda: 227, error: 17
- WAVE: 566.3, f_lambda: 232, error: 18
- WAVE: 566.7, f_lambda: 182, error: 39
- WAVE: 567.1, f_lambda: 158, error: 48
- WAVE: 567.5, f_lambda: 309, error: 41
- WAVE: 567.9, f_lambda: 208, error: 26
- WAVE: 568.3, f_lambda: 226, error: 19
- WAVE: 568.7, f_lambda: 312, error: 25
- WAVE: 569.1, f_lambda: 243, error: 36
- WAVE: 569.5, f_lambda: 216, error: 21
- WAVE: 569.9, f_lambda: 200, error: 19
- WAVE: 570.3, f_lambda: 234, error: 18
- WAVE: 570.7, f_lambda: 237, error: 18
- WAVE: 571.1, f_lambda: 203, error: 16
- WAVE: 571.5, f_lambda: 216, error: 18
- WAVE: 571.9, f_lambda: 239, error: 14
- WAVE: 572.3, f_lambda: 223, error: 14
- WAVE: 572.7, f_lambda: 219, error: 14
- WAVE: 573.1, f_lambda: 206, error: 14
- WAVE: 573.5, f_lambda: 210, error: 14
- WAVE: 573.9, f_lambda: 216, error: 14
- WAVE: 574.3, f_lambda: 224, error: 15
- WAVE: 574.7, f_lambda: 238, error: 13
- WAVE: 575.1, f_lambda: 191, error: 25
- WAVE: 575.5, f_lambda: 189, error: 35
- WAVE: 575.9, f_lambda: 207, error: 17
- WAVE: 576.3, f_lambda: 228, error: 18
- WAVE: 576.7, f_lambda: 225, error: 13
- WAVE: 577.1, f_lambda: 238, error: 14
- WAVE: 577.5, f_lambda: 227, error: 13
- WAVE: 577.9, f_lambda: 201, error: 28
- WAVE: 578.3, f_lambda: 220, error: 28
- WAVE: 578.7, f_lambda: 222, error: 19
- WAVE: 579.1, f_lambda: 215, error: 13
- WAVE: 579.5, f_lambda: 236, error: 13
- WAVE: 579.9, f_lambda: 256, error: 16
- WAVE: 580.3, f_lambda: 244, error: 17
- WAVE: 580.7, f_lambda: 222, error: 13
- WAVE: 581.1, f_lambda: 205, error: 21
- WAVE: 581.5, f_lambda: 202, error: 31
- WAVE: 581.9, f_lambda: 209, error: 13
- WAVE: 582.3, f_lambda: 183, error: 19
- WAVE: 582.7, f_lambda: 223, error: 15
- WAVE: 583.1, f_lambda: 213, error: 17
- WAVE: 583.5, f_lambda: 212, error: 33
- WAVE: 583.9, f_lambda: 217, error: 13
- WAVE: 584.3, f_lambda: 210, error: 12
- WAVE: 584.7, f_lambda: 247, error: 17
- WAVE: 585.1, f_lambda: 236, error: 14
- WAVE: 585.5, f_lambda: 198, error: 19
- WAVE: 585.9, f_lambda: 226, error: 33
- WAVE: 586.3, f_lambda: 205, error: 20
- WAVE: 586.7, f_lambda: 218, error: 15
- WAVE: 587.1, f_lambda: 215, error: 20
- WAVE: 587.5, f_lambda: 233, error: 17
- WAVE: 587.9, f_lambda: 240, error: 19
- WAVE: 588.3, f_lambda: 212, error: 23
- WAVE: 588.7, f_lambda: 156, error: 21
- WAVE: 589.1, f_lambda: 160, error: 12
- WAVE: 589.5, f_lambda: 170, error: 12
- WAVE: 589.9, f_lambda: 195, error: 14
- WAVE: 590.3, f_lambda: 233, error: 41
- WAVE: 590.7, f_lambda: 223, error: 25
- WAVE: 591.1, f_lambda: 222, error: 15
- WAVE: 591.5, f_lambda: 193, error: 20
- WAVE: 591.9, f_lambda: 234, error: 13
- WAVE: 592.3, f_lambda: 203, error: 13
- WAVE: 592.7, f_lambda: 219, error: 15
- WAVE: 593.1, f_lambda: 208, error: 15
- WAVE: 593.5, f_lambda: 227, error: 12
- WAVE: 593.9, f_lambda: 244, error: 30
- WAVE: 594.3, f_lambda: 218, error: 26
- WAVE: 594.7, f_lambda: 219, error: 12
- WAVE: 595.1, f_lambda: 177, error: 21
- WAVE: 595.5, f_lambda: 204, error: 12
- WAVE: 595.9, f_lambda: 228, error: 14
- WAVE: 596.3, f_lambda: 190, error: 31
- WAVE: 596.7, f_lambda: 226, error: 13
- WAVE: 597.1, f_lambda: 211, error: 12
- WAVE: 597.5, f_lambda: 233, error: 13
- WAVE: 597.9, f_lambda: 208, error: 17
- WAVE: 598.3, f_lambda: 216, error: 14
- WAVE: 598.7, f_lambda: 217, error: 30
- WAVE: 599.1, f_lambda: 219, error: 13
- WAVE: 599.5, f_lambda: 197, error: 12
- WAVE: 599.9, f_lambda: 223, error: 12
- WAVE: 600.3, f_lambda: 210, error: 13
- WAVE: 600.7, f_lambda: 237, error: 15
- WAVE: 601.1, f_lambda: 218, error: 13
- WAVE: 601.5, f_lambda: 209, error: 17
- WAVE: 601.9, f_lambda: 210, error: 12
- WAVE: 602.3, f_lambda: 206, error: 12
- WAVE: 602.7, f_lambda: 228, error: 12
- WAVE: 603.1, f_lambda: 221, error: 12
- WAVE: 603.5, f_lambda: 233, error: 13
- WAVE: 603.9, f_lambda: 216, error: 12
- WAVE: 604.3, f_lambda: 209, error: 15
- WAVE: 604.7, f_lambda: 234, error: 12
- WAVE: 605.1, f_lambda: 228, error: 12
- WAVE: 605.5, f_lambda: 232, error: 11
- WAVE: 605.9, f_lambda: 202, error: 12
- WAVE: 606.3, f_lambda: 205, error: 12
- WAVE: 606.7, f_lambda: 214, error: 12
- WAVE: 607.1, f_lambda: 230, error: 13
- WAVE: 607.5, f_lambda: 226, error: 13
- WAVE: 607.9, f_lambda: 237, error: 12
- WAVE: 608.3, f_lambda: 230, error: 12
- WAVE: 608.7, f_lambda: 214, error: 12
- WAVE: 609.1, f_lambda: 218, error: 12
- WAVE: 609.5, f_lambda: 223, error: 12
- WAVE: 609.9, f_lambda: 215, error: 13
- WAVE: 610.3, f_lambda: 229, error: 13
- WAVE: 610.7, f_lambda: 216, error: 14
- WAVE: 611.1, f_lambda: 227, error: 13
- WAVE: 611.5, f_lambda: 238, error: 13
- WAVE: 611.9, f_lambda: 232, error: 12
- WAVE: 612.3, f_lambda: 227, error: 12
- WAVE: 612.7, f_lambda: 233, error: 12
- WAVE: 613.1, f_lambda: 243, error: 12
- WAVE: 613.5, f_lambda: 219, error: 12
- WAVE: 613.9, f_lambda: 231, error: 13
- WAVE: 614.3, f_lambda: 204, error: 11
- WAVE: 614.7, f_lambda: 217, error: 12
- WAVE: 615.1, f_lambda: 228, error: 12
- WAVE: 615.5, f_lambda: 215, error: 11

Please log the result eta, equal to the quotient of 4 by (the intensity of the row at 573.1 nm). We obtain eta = 0.0194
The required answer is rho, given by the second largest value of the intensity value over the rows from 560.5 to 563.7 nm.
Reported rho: 217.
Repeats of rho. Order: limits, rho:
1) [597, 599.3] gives 219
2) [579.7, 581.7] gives 244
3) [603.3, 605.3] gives 233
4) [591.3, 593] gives 219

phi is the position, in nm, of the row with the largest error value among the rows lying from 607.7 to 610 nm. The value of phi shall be 609.9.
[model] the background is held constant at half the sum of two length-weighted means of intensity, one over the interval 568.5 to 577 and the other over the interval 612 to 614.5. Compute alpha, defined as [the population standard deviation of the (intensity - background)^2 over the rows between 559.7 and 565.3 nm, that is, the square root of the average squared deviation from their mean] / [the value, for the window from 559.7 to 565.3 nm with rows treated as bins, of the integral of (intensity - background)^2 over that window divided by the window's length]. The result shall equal 1.1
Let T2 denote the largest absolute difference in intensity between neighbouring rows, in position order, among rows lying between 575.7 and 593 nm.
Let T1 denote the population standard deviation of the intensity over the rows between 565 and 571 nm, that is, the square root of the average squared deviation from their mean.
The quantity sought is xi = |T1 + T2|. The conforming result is 96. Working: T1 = 40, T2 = 56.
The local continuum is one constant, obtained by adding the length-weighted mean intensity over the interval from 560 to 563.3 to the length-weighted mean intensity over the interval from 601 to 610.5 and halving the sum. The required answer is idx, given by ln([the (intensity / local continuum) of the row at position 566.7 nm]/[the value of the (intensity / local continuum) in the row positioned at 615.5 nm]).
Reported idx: -0.17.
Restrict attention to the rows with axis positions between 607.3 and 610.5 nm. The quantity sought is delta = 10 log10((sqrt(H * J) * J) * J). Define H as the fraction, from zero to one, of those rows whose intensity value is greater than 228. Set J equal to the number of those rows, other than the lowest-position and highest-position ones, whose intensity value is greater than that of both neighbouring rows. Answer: 5.4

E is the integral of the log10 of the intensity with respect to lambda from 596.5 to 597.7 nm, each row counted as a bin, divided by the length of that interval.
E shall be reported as 2.35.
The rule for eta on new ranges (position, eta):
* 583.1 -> 0.0188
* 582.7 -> 0.0179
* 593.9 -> 0.0164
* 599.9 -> 0.0179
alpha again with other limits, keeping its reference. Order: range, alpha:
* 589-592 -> 1.4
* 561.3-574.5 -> 1.9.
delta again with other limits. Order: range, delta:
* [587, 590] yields -3.0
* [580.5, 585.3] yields 11.2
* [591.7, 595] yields 4.5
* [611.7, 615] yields 6.0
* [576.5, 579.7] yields 4.5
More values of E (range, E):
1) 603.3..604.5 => 2.34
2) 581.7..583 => 2.31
